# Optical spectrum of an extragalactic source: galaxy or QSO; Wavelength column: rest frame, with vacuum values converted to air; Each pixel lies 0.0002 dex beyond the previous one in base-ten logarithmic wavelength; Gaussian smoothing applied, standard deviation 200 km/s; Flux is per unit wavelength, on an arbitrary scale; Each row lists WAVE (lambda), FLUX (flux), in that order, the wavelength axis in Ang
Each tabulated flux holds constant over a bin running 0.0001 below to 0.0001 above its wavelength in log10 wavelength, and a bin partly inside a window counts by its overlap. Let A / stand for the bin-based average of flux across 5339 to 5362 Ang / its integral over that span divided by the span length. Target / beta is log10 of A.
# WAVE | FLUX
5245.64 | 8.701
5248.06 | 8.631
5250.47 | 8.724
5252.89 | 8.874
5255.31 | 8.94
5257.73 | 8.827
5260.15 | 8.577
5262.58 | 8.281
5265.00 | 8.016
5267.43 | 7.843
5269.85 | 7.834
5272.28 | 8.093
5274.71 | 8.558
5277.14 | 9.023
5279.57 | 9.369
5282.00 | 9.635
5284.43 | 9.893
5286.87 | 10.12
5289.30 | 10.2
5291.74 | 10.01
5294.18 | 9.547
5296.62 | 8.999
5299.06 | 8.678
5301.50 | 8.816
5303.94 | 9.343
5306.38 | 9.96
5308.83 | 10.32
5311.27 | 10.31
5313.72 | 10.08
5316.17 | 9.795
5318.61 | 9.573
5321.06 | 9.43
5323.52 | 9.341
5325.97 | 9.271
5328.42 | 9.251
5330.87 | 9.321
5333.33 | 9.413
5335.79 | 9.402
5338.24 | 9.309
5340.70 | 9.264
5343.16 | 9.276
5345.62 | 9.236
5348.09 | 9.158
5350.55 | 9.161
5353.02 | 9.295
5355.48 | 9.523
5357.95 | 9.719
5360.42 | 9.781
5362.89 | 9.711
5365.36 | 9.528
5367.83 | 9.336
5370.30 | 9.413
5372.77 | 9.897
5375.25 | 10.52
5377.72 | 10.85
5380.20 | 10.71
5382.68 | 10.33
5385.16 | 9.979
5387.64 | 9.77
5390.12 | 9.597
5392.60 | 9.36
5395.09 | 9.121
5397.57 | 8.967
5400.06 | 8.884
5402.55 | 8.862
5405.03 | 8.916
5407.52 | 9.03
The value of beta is 0.97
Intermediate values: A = 9.4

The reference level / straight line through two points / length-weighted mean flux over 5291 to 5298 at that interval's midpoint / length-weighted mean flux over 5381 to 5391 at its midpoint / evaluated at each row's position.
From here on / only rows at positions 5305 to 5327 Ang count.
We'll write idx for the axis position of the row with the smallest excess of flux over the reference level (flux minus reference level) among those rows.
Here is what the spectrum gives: 5325.97 Ang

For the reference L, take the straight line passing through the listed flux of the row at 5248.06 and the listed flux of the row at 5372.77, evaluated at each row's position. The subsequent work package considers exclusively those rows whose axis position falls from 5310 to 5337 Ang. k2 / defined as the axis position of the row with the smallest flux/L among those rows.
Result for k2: 5328.42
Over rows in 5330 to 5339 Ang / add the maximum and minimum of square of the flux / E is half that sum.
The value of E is 87.6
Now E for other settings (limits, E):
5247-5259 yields 77.2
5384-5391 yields 95.8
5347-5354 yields 85.1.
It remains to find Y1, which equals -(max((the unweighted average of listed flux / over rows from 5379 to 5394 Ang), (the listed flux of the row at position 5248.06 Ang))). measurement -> -10.0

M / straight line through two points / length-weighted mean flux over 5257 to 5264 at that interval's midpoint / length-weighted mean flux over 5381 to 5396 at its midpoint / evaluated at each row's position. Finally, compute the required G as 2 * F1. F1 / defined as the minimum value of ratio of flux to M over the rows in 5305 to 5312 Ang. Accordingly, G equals 2.22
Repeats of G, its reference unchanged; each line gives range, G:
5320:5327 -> 2.03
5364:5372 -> 1.96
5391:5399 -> 1.83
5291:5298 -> 2.03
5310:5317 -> 2.16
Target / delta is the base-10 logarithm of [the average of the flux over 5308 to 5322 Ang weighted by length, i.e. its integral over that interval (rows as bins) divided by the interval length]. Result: 1.00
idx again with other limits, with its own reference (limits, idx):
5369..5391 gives 5370.30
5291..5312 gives 5299.06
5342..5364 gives 5350.55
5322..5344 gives 5343.16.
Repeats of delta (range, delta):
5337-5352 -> 0.97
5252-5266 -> 0.93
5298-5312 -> 0.98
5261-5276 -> 0.91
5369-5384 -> 1.01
